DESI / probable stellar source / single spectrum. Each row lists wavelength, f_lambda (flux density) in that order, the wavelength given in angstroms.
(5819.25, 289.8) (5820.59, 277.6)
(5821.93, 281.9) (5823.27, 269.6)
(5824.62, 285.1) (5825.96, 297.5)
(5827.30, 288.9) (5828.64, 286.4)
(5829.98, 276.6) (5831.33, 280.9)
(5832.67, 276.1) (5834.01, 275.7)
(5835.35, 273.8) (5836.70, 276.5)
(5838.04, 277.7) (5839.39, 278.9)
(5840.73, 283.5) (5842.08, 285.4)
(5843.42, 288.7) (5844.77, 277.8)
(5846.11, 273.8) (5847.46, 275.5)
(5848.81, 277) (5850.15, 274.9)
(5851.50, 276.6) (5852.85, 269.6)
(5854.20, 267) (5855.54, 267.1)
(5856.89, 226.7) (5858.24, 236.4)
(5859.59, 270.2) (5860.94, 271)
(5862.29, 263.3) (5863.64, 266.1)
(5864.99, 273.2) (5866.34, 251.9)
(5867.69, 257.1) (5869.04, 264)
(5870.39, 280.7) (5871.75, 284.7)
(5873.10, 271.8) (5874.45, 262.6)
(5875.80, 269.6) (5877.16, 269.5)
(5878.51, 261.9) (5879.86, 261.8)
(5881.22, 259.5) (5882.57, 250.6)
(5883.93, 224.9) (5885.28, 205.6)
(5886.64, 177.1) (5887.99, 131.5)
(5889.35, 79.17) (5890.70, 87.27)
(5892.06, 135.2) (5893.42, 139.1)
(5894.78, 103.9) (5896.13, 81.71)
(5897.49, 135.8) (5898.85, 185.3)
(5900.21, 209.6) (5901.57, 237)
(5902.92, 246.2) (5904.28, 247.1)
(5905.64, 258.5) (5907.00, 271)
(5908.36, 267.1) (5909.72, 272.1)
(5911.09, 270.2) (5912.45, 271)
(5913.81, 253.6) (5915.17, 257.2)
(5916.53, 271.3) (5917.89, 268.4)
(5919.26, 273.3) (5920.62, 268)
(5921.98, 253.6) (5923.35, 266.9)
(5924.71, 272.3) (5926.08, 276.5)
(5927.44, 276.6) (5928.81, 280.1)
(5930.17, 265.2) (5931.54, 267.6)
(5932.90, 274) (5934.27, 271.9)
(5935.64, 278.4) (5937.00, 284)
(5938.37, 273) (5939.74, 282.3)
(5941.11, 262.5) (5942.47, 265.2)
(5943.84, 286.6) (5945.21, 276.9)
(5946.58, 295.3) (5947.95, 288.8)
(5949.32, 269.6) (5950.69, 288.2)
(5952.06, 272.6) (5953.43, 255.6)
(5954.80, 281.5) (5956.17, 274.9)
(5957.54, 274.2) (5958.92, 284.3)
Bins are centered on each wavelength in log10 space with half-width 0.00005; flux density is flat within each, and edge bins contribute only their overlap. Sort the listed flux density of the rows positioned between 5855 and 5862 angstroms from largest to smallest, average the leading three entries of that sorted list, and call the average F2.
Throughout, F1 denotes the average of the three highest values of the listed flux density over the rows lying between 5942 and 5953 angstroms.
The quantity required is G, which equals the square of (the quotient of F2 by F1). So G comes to 0.86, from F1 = 291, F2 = 269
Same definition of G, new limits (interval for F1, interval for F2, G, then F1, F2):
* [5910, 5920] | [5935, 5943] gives 1.07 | 272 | 282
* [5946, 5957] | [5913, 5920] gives 0.87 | 291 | 271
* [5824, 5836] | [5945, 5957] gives 1.00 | 291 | 291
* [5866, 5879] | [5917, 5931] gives 0.99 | 279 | 278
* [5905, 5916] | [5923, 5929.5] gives 1.05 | 271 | 278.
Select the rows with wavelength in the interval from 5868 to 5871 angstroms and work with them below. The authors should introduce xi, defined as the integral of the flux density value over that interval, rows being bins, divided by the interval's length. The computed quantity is 271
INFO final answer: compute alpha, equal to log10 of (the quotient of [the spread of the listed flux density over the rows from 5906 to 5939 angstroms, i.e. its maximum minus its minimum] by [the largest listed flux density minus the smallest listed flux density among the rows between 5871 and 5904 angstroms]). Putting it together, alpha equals -0.83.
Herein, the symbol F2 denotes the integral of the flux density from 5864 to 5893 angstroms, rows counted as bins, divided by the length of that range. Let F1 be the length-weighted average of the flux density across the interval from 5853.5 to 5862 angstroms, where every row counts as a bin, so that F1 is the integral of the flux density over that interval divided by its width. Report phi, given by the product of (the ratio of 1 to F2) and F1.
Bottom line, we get 1.14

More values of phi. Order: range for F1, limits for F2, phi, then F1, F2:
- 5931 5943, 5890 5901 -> 2.02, 274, 136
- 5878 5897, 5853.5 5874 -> 0.65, 170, 263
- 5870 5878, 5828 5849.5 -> 0.98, 273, 279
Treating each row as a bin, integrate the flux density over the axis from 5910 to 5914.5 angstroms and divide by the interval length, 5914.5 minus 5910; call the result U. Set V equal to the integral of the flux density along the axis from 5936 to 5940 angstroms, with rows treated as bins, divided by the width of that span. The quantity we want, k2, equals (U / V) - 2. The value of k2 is -1.05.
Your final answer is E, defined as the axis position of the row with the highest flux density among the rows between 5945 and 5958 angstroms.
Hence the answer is 5946.58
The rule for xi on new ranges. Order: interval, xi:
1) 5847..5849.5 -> 277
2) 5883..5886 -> 217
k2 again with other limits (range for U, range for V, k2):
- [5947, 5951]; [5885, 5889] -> -0.24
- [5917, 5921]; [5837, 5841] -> -1.03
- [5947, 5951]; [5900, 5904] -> -0.80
